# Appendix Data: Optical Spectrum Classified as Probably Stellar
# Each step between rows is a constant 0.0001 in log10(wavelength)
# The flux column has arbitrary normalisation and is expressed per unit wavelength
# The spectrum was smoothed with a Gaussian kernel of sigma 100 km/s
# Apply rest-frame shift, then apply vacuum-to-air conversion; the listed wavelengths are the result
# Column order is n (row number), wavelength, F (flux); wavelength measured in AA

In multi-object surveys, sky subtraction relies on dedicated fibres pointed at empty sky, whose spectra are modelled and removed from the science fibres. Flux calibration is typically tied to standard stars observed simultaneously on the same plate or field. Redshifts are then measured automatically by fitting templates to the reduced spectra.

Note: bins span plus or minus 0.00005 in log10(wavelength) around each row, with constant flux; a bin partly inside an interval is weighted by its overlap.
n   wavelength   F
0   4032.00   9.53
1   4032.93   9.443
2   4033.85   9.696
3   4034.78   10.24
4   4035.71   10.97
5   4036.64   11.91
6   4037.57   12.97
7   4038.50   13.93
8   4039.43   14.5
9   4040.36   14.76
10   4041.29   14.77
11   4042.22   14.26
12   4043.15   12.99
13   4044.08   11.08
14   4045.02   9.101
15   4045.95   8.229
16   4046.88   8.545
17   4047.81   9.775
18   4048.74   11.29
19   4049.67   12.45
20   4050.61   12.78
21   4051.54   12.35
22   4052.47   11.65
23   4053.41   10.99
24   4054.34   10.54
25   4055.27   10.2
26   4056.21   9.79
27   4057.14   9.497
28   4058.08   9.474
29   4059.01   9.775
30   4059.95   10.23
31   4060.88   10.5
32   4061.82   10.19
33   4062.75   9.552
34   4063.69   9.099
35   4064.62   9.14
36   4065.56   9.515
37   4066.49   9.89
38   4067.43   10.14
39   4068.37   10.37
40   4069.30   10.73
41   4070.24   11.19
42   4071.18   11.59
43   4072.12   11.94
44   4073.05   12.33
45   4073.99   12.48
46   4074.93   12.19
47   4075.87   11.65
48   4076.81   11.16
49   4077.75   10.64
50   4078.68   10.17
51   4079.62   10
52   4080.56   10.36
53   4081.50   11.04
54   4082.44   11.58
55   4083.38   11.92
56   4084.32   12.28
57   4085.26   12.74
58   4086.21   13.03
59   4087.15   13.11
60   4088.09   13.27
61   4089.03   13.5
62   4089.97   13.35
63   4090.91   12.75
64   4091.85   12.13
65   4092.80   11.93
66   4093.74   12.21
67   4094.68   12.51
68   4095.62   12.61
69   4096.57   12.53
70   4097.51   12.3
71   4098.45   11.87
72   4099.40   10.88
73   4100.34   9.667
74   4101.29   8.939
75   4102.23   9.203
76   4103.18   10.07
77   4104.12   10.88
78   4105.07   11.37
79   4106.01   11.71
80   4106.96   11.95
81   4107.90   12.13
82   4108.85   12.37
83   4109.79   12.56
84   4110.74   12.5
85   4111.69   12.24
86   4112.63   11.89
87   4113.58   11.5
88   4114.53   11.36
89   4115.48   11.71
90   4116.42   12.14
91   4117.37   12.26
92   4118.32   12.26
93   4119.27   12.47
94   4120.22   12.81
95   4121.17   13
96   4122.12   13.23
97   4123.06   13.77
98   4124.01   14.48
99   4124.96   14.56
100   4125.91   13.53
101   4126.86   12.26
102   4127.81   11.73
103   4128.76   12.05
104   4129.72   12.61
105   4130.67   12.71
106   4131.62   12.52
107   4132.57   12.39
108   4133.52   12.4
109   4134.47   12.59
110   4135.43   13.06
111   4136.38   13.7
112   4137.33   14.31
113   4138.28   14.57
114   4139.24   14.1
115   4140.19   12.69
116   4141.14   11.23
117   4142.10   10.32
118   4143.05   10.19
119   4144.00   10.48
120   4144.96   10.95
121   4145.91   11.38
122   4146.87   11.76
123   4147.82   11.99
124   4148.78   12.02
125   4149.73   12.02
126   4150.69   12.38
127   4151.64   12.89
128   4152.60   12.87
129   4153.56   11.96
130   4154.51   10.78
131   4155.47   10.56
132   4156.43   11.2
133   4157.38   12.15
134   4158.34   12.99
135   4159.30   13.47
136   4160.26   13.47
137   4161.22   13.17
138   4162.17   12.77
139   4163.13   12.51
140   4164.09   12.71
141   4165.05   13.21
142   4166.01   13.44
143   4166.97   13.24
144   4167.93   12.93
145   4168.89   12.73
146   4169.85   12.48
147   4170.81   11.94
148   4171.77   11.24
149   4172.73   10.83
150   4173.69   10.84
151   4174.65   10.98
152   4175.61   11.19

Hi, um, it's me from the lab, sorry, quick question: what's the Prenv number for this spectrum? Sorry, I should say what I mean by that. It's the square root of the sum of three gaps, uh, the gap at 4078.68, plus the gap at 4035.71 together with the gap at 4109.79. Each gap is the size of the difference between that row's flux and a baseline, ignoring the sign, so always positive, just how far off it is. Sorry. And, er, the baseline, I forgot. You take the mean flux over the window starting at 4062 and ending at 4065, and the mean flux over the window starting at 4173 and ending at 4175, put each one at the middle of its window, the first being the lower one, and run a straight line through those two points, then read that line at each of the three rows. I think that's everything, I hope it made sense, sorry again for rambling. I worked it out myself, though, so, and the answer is 2.3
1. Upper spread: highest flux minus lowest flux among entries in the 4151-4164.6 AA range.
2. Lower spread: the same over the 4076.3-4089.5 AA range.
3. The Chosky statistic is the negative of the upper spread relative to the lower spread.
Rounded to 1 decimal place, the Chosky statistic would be -0.8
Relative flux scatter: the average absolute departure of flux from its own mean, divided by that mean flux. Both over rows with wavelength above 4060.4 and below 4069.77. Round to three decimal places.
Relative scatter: 0.048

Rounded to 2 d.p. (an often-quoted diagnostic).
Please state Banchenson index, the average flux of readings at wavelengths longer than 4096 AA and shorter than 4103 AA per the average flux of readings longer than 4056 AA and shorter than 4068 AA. 1.10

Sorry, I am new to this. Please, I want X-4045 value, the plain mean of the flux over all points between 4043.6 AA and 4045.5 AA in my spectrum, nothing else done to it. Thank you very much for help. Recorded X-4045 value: 10.1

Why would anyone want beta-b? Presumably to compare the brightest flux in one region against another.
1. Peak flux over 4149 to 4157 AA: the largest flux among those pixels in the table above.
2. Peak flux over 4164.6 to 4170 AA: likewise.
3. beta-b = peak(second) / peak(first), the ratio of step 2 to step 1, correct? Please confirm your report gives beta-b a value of 1.04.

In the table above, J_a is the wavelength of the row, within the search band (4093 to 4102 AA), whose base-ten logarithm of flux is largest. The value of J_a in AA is 4095.62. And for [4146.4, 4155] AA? 4151.64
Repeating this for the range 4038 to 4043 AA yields 4041.29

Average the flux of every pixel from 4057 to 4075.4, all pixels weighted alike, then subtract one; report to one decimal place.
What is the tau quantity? 9.5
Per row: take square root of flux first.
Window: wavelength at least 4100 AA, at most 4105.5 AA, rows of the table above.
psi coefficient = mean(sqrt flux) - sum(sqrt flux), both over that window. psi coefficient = -15.8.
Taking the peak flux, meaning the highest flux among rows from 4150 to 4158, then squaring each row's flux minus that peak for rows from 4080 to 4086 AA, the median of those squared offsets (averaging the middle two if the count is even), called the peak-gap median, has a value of 1.3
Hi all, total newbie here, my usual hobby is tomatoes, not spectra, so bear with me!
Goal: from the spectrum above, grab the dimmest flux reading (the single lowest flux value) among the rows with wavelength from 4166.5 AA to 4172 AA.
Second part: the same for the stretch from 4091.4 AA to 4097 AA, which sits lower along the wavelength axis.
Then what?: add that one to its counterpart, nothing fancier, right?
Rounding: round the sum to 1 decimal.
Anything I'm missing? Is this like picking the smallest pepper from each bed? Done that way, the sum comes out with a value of 23.2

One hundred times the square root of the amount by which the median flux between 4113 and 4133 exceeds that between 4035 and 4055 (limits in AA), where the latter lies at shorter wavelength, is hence 75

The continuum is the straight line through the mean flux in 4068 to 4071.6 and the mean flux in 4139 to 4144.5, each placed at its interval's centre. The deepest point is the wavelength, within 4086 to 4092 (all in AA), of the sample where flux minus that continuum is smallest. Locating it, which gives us 4091.85 AA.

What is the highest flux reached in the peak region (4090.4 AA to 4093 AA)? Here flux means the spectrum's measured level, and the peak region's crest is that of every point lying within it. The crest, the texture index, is 12.75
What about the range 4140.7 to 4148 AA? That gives 11.99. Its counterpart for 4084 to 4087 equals 13.03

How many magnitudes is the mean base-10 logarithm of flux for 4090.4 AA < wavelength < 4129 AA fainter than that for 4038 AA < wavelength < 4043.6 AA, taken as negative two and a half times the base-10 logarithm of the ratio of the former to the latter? 0.07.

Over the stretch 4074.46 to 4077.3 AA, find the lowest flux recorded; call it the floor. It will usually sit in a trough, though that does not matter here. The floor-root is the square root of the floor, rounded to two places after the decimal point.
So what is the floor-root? 3.34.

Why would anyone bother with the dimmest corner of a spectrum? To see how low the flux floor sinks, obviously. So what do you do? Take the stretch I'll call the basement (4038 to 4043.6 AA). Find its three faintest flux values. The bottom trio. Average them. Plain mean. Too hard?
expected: 13.7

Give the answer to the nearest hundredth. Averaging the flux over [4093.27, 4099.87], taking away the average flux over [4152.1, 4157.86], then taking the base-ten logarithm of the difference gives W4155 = -0.26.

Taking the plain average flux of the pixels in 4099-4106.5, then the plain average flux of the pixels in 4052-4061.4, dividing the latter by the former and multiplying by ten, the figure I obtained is 9.9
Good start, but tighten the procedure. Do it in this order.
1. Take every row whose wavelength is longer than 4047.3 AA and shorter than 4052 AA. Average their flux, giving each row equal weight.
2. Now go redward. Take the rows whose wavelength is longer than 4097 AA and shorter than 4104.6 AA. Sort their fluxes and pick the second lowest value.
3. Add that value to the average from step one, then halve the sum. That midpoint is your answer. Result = 10.5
